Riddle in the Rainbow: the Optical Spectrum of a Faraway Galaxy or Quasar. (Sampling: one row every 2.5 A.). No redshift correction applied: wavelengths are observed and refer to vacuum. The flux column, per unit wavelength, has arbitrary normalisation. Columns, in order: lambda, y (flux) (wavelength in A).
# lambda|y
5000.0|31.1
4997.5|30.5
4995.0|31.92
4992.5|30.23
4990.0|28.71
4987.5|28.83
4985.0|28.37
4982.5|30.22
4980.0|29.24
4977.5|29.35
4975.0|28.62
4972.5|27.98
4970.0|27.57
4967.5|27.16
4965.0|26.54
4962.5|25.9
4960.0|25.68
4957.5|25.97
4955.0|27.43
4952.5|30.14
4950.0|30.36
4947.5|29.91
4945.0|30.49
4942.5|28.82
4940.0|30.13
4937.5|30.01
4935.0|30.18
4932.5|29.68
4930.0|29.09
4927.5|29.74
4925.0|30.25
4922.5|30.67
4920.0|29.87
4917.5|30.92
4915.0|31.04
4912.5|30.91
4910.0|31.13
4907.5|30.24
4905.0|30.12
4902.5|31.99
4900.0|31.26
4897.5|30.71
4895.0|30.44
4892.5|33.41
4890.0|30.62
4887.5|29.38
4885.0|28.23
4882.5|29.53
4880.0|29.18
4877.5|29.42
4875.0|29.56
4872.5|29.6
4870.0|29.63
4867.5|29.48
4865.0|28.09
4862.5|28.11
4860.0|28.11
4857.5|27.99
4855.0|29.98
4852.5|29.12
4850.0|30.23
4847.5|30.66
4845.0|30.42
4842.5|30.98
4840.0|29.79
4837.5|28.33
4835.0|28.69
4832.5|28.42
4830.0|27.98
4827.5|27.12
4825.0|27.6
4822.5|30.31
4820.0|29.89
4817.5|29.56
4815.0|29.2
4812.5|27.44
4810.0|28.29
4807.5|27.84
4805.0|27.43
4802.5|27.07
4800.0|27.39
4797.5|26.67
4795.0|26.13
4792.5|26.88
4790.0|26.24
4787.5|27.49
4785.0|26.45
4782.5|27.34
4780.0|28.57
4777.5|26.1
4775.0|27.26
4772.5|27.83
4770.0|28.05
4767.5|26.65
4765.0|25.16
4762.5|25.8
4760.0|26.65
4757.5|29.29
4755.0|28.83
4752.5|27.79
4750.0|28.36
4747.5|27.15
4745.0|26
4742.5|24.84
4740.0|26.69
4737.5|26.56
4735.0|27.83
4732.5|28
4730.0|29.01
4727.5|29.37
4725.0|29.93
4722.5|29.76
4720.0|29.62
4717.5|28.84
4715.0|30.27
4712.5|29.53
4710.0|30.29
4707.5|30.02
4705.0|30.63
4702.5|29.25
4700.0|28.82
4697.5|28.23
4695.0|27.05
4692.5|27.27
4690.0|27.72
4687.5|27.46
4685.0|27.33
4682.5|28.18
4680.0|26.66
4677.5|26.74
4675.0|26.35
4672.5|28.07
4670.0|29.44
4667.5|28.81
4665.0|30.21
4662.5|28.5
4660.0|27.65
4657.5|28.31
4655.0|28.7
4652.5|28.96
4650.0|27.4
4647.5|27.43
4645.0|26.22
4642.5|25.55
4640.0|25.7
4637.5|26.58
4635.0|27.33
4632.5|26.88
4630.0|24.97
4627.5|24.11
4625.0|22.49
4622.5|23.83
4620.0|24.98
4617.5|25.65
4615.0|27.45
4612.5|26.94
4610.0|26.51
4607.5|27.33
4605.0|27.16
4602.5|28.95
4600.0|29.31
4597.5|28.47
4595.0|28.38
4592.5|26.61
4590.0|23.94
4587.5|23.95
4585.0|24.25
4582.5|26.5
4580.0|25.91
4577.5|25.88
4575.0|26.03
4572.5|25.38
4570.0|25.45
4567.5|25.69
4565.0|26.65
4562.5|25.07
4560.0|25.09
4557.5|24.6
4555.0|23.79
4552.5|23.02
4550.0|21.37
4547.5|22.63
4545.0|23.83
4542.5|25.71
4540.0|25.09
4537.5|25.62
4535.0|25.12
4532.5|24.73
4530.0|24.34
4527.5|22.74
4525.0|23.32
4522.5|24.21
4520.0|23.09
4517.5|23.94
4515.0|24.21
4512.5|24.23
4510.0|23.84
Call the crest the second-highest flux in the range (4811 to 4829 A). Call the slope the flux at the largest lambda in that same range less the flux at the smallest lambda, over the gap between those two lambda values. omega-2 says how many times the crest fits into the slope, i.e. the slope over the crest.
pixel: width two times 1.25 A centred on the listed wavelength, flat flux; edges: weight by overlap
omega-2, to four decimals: -0.0007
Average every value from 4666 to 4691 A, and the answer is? 27.7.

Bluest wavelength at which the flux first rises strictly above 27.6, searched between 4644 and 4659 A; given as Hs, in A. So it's 4652.5 A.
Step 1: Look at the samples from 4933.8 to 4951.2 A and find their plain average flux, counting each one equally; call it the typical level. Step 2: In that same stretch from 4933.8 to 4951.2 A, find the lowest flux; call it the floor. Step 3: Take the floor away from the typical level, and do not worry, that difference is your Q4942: 1.2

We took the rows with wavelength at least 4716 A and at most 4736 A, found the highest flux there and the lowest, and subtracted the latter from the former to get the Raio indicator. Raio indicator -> 2.1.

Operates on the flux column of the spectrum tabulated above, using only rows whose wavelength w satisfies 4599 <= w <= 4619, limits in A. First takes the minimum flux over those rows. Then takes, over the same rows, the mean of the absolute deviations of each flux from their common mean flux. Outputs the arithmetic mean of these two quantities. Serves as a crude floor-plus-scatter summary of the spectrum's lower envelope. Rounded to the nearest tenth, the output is 13.3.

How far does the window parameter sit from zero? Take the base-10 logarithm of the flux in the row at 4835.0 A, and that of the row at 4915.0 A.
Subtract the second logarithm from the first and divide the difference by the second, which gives -0.023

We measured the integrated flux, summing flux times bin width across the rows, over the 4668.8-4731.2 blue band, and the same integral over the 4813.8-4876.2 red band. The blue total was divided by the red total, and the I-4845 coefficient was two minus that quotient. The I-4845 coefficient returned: 1.02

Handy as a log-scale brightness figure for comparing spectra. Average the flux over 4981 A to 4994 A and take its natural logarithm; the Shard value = 3.38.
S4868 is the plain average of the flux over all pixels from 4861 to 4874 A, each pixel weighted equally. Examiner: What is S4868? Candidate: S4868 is 29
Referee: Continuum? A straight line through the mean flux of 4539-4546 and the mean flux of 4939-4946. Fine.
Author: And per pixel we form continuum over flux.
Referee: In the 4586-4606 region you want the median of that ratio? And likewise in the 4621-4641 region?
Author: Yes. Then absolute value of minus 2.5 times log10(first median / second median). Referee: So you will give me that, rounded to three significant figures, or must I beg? 0.117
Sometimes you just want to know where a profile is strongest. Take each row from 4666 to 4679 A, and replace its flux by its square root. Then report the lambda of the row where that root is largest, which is 4670.0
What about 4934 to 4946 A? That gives 4945.0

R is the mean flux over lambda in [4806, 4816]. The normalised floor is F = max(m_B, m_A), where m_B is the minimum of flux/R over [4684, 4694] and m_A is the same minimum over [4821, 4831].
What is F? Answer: 0.97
